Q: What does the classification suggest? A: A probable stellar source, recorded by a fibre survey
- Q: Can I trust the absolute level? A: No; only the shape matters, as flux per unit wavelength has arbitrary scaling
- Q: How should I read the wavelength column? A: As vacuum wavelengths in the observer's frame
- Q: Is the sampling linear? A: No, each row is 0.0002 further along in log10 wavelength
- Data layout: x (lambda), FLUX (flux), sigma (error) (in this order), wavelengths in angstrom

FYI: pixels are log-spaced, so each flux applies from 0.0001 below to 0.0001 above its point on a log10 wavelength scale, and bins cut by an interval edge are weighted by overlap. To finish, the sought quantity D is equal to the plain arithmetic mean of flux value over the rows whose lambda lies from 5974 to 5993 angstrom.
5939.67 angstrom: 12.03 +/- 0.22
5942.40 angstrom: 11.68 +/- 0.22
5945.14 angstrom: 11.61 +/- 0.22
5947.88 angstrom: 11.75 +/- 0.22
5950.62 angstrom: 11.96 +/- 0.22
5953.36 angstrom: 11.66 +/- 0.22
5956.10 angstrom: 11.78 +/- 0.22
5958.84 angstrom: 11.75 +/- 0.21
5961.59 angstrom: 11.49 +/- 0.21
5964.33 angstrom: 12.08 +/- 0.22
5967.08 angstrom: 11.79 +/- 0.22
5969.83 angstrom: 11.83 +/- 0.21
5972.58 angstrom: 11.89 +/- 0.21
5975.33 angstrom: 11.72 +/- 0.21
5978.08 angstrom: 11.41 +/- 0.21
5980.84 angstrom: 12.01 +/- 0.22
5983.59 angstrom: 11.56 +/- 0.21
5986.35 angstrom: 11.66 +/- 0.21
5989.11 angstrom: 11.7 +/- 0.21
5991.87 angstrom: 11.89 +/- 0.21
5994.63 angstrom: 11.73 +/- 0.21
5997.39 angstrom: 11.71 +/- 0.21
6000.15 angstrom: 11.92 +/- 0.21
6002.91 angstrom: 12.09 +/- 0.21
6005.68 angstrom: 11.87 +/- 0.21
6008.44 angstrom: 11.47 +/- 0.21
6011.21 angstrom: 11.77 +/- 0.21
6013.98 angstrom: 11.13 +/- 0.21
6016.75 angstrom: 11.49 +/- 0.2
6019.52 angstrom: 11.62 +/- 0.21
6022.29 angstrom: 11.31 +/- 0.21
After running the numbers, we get 11.7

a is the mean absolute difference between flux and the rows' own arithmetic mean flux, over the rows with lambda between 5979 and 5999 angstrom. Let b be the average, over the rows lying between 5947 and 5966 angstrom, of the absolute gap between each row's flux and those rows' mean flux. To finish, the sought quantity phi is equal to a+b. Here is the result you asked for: 0.25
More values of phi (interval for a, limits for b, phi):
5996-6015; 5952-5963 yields 0.33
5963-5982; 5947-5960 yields 0.23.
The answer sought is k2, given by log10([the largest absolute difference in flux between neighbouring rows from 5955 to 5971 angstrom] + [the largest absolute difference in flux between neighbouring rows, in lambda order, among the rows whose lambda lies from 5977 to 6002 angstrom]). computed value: 0.08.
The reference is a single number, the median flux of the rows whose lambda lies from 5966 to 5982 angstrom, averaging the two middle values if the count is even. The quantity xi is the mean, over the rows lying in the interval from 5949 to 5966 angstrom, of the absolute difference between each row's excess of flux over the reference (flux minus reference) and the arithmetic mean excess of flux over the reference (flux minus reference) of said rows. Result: 0.156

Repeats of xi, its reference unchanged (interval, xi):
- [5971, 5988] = 0.165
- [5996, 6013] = 0.155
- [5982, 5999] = 0.068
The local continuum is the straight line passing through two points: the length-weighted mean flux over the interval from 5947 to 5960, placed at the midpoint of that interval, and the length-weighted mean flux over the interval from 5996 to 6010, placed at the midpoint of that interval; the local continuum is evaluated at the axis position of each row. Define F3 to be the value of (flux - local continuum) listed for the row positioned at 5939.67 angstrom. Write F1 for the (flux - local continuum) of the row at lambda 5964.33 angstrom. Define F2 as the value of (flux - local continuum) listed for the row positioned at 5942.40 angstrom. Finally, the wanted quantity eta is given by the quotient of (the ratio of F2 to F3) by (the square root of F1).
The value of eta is -0.8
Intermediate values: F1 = 0.29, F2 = -0.10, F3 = 0.3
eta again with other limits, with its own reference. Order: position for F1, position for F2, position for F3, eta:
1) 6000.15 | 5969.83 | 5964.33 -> 0.4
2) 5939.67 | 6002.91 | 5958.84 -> -13.4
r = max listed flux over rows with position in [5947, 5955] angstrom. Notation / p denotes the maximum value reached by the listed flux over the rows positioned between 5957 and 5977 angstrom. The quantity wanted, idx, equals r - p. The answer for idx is -0.12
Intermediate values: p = 12.08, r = 11.96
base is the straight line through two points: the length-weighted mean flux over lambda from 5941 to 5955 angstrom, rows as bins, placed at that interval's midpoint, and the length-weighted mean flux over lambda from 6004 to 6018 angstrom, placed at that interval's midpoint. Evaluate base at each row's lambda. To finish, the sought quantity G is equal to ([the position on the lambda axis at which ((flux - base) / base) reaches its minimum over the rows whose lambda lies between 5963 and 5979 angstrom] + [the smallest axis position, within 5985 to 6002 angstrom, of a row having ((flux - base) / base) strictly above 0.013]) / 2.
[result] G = 5985.0 angstrom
